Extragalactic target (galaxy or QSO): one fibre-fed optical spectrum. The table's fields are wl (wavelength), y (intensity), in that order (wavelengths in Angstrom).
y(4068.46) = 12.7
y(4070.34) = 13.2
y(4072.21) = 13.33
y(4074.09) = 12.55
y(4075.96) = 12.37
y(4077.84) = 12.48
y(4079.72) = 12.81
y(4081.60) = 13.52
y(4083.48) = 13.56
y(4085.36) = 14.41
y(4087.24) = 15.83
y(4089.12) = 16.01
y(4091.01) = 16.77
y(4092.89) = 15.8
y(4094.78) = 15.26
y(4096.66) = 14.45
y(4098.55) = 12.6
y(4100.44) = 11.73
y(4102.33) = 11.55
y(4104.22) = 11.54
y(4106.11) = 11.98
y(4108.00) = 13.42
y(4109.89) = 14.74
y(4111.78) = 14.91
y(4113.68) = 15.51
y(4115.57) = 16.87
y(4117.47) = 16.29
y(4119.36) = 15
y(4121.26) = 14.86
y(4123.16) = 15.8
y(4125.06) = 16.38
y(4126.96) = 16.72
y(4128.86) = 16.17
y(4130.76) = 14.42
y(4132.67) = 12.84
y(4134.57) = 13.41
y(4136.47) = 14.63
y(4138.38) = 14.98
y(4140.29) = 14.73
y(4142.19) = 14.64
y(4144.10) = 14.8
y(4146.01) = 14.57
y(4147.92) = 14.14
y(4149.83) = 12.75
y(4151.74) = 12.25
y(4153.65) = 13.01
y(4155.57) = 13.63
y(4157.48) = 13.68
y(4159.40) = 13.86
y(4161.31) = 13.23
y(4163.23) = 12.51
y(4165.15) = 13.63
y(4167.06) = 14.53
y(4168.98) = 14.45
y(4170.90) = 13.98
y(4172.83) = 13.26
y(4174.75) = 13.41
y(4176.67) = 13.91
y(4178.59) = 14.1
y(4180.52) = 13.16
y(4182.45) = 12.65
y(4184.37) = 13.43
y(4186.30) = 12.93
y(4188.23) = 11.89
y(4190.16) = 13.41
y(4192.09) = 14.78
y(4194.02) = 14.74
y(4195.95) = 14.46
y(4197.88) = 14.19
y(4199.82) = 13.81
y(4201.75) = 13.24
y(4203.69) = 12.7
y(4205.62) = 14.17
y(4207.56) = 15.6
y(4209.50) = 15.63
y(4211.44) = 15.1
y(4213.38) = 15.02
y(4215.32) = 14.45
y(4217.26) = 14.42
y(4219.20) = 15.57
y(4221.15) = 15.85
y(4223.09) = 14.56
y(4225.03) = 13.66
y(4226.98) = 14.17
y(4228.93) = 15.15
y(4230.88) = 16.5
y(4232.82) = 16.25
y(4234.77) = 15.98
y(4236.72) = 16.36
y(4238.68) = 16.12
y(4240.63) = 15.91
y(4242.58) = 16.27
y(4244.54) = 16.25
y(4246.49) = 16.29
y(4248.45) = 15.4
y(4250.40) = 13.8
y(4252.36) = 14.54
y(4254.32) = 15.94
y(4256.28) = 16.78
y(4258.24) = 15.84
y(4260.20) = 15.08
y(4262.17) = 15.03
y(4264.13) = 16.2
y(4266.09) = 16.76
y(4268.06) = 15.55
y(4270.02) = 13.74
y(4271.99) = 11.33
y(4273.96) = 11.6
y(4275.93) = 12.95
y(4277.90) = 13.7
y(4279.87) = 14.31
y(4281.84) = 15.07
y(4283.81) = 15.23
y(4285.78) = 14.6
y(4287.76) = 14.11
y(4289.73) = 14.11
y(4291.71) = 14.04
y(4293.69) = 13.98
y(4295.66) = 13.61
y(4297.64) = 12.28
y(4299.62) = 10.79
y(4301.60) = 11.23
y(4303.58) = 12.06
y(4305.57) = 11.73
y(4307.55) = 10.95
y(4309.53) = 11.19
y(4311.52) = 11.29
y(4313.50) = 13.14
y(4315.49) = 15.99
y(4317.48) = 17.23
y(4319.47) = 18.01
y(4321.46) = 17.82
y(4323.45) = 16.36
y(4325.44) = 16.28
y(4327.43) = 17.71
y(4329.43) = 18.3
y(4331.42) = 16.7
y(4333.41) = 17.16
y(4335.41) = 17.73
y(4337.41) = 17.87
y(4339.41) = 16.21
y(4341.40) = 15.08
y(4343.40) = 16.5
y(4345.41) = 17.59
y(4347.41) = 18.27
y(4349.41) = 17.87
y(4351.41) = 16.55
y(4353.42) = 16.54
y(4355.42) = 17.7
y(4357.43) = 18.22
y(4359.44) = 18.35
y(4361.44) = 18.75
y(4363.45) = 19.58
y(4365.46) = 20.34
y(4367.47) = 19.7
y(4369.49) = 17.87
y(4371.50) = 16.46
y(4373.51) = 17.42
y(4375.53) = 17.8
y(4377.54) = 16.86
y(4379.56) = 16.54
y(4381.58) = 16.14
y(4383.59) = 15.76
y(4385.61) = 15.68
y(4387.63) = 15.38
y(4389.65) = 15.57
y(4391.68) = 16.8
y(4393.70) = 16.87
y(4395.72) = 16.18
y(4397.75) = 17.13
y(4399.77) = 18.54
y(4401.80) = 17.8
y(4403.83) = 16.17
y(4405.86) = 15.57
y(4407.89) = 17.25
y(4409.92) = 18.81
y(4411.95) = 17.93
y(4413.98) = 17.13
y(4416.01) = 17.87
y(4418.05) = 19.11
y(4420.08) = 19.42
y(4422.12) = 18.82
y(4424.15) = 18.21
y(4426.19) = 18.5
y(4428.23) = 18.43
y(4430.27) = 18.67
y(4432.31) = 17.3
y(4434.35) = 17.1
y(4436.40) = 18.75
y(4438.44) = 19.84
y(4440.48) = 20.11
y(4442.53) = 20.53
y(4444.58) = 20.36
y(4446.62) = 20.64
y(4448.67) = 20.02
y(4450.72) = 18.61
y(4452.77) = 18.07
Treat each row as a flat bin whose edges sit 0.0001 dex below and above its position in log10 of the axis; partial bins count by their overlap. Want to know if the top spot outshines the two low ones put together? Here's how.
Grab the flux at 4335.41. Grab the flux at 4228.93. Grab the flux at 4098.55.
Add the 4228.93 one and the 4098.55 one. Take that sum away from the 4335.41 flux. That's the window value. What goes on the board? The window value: -10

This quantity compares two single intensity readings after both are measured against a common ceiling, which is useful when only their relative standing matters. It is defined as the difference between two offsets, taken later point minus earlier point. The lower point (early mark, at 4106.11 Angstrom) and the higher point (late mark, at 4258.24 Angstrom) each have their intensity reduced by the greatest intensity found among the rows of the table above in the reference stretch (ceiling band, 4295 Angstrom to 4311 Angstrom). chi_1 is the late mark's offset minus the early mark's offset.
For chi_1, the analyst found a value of 3.9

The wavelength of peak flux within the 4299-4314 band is 4313.50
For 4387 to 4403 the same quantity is 4399.77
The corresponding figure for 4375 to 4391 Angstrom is 4375.53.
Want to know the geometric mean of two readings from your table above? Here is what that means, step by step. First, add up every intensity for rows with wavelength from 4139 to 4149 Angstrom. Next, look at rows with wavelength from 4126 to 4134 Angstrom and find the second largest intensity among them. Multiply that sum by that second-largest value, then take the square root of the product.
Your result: 34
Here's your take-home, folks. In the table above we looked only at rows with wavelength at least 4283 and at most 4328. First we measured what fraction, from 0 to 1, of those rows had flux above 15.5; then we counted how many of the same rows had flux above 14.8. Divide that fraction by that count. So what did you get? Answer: 0.038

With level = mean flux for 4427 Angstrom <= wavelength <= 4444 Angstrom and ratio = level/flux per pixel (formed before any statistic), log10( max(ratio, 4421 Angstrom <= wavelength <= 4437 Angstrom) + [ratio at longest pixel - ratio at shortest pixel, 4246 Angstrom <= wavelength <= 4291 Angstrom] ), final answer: 0.11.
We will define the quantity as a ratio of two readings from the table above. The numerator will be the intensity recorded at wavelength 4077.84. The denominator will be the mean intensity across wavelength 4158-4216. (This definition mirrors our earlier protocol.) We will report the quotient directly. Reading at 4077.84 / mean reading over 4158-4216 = 0.90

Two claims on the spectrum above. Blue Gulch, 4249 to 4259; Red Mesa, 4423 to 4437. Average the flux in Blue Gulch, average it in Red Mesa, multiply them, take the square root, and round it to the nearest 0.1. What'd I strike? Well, 16.7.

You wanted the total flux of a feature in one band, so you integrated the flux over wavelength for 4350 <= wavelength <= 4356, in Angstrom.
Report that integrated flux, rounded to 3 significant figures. 102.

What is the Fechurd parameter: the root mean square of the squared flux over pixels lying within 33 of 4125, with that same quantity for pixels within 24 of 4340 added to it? 517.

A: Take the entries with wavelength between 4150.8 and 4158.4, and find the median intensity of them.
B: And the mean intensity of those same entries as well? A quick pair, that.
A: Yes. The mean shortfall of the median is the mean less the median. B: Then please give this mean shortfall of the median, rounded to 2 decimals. -0.18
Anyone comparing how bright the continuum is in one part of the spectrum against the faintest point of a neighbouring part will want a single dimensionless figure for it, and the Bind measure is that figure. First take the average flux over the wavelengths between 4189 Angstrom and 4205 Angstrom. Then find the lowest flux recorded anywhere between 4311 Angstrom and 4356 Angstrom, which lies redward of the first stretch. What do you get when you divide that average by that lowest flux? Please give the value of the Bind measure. 1.23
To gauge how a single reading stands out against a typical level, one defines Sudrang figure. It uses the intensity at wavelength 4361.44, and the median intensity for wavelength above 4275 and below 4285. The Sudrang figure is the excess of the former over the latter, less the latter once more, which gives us -10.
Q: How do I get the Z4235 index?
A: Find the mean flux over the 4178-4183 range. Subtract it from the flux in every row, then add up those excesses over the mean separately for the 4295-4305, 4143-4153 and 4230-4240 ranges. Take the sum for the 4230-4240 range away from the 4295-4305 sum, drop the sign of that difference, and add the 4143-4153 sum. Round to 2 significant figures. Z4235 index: 23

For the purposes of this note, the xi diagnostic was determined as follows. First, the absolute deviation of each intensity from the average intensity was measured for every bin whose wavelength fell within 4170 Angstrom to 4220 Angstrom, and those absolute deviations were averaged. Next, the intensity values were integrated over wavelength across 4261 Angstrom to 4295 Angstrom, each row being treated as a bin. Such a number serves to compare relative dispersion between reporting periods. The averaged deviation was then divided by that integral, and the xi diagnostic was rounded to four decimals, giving 0.0016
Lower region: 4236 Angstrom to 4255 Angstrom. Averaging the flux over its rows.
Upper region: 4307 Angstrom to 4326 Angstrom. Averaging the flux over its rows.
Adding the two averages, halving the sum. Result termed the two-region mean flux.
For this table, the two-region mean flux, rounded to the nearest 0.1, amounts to 15.3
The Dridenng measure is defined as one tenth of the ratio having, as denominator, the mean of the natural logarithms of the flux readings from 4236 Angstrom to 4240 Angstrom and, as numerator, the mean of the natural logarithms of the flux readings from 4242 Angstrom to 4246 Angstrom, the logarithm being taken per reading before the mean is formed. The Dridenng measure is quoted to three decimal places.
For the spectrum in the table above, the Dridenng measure 0.100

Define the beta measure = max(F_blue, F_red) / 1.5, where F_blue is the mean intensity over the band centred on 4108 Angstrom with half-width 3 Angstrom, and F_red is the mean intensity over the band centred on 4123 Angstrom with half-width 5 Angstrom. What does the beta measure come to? 10.5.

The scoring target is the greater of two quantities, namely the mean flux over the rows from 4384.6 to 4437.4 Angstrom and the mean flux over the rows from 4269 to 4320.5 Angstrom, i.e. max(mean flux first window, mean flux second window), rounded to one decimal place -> 17.5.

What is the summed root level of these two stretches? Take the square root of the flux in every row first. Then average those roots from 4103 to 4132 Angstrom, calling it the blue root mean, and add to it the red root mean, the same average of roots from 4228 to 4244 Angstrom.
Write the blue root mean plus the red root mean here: 7.87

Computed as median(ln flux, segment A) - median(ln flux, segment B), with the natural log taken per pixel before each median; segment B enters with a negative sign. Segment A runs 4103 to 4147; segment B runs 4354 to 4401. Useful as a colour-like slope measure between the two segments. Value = -0.15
